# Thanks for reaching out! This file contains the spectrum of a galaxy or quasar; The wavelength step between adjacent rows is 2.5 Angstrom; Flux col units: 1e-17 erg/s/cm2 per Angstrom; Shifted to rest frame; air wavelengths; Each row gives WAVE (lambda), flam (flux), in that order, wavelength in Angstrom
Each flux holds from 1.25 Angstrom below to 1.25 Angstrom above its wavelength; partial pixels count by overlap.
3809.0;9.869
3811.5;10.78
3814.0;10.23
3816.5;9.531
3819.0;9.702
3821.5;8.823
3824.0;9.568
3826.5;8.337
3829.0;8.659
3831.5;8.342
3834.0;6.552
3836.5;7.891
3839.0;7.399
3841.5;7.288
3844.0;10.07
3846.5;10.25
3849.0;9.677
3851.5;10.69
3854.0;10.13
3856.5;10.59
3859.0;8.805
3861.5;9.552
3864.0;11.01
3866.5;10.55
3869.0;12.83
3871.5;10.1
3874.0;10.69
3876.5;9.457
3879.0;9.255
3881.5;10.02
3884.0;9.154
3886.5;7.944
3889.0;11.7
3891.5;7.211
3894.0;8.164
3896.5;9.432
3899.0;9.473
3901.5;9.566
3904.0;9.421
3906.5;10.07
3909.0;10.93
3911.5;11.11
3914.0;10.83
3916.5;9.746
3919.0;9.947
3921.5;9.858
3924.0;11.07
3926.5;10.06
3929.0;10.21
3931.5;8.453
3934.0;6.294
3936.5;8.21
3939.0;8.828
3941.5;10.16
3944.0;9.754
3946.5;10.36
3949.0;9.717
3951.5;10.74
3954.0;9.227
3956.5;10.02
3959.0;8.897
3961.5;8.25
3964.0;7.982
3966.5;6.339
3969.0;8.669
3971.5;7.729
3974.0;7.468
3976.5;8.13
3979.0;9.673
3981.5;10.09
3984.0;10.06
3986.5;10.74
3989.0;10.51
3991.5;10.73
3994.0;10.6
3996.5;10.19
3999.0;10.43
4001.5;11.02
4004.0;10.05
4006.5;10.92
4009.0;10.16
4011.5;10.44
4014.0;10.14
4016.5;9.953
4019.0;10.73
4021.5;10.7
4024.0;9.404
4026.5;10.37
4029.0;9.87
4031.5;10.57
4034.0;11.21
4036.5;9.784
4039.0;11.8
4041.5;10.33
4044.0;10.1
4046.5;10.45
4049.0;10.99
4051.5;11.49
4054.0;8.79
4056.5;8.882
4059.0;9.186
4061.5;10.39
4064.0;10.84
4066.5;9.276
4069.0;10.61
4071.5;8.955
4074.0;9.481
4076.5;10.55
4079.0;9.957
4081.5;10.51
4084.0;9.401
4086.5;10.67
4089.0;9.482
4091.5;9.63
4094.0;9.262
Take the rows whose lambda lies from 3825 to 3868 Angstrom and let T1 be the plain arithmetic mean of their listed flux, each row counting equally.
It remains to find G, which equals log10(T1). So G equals 0.96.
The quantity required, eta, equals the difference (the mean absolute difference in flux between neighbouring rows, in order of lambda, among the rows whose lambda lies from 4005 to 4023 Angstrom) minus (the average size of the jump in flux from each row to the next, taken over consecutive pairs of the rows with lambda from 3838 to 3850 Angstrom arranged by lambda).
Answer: -0.5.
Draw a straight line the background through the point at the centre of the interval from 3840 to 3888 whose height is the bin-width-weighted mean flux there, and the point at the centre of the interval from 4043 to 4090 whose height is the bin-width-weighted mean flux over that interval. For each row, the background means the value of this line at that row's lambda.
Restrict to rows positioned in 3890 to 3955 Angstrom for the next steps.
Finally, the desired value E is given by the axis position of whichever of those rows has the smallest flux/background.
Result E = 3934.0 Angstrom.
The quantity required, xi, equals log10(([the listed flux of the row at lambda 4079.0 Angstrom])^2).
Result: 2.00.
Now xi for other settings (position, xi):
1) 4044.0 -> 2.01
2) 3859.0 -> 1.89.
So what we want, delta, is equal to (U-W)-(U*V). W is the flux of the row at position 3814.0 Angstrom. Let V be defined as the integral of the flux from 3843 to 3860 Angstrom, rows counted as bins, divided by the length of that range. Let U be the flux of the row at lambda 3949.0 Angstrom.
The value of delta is -98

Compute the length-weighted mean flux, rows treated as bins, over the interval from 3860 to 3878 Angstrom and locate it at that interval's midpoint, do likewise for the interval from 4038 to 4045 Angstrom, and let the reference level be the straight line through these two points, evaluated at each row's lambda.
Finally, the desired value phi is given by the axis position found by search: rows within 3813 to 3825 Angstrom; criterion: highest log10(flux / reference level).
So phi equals 3814.0 Angstrom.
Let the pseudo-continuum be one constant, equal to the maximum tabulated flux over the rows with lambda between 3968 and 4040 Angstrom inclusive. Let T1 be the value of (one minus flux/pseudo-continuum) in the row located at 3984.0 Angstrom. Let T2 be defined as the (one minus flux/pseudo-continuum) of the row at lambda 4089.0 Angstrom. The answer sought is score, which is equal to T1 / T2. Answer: 0.8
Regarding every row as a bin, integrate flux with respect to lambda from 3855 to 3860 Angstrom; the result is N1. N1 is 49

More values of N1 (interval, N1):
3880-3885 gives 48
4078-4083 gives 51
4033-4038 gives 53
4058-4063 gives 49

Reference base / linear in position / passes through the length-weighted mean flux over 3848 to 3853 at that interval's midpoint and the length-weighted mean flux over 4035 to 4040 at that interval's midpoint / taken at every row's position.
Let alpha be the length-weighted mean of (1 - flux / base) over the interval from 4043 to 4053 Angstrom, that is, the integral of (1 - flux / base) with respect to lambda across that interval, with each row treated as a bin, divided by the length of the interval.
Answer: 0.006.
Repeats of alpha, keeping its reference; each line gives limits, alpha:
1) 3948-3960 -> 0.074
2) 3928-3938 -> 0.210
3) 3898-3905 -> 0.084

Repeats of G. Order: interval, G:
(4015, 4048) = 1.02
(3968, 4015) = 0.99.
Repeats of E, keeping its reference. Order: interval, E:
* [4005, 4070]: 4054.0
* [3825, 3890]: 3834.0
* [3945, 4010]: 3966.5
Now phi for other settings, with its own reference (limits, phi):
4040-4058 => 4051.5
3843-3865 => 3864.0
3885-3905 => 3889.0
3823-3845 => 3844.0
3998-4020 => 4001.5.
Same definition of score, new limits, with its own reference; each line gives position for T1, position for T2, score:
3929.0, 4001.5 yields 2.0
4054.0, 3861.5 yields 1.3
